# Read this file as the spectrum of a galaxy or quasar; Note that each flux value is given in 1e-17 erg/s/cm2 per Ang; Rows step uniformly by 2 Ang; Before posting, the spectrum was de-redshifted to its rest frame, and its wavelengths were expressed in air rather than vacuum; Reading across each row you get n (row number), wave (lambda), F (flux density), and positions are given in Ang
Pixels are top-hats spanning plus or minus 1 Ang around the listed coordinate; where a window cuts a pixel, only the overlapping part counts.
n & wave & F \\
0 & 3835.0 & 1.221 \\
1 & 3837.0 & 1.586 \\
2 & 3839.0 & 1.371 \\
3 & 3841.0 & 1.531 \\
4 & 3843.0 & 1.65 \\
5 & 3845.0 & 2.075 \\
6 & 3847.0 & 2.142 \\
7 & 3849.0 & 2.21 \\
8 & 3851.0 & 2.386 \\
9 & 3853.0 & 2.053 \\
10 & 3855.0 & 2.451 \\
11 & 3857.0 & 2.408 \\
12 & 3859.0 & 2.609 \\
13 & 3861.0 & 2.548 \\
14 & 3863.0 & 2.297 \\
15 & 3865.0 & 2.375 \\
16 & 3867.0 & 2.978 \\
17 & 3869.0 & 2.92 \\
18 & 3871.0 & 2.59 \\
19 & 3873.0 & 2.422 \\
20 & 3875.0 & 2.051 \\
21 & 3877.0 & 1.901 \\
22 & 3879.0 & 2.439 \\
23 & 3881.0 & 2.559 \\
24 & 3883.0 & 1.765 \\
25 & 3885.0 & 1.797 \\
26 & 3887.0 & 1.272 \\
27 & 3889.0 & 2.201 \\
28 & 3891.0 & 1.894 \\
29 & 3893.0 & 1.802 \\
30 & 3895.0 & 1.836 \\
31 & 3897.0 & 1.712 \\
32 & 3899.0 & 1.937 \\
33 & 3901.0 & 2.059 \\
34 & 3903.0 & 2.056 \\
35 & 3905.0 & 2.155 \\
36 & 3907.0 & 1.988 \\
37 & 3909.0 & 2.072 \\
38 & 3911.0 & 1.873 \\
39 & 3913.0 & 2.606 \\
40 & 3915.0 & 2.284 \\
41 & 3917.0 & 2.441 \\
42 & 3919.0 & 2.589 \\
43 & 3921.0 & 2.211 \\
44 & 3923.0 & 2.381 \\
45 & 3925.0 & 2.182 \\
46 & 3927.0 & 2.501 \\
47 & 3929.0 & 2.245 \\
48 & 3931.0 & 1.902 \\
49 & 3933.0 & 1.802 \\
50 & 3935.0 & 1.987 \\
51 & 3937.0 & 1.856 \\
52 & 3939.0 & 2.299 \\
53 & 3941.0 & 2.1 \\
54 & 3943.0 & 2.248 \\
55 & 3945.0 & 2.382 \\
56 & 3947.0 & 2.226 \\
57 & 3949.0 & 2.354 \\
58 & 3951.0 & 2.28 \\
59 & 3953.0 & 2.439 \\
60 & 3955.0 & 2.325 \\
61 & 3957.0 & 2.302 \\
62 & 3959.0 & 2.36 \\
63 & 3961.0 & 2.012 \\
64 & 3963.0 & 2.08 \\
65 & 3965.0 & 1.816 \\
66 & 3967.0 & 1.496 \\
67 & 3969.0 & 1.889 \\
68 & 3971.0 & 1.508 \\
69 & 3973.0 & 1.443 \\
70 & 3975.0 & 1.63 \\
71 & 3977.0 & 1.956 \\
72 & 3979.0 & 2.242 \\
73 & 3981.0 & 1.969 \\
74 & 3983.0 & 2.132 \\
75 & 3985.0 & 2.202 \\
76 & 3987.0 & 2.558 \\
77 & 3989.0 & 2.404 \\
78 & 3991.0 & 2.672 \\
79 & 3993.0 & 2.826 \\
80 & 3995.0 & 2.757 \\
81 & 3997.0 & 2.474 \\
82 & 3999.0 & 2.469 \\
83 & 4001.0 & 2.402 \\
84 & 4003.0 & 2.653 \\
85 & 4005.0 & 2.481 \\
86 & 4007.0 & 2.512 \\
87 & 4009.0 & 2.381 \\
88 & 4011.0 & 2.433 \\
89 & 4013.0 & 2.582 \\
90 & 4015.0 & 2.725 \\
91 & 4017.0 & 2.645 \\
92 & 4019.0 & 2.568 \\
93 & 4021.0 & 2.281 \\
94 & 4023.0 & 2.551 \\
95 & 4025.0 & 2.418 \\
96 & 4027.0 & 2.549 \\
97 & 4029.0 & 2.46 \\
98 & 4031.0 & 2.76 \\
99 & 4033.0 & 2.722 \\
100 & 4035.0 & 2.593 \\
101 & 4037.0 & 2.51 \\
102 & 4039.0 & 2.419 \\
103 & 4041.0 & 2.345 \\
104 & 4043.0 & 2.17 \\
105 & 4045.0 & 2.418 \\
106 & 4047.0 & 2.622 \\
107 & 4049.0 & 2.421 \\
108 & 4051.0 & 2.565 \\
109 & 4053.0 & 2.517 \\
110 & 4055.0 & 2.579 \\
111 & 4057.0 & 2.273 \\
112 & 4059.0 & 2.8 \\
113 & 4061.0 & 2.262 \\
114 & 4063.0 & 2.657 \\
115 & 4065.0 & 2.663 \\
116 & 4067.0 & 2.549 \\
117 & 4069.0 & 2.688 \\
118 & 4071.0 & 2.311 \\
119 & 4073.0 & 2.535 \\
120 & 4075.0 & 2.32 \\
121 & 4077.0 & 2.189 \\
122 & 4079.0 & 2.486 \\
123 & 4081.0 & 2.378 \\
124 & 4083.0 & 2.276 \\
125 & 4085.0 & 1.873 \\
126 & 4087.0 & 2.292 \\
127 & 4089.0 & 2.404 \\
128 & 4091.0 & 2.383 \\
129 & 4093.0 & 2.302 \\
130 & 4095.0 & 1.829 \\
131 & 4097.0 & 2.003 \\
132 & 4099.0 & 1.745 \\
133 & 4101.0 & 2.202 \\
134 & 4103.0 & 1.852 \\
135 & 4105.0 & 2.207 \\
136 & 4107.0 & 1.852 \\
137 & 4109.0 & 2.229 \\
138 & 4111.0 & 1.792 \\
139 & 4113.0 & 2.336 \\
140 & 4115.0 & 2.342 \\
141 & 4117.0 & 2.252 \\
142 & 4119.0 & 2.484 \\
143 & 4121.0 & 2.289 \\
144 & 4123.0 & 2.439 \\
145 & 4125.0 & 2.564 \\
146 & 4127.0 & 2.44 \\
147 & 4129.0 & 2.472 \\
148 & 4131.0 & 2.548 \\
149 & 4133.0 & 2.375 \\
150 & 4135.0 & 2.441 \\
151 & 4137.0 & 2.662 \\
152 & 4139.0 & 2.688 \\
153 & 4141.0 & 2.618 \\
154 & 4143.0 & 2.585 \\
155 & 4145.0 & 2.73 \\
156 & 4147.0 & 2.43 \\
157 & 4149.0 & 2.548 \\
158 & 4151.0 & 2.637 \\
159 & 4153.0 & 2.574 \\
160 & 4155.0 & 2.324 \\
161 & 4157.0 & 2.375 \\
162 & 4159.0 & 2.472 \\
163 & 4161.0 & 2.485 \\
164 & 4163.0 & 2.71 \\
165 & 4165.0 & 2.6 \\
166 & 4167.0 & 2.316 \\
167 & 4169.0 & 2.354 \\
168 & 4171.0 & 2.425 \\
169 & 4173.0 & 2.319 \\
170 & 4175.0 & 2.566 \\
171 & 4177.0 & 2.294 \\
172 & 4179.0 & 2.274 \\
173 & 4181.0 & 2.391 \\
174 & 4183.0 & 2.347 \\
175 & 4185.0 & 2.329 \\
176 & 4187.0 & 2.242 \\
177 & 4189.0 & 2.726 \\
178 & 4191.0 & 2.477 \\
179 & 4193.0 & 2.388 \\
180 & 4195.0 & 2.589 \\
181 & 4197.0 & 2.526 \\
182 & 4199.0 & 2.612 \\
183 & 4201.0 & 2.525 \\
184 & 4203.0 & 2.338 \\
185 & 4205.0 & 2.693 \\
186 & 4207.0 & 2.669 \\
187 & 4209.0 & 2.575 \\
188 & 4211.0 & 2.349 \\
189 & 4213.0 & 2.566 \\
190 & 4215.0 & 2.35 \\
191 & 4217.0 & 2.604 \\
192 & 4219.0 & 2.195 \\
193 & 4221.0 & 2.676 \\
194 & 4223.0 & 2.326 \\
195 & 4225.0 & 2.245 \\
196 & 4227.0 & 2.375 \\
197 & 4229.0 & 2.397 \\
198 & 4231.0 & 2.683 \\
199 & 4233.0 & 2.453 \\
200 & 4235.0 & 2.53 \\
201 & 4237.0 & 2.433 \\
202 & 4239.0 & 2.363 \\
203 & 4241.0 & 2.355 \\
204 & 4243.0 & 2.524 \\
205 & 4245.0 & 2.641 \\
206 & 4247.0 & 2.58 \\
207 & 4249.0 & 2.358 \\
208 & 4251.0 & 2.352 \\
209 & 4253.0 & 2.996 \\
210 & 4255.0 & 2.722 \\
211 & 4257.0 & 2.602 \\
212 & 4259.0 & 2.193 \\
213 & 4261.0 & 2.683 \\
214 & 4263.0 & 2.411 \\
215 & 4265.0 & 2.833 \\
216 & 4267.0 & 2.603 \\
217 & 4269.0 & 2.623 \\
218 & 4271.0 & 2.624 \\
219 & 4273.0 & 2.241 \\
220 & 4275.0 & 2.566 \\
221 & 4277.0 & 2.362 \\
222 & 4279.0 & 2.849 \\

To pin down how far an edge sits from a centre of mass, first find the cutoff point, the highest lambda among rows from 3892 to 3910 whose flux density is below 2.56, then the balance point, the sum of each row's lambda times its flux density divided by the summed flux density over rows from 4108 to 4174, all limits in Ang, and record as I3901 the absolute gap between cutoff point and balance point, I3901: 232.5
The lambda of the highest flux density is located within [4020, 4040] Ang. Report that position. 4031.0 Ang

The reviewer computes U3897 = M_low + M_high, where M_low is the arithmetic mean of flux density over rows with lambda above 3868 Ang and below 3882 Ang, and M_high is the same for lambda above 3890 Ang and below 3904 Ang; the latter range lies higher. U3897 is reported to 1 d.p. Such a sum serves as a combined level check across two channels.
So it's 4.3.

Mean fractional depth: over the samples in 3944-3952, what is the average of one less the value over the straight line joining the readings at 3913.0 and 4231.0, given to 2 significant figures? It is 0.12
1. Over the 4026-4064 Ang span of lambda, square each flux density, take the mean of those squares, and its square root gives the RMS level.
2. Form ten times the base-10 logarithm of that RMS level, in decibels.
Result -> 4.00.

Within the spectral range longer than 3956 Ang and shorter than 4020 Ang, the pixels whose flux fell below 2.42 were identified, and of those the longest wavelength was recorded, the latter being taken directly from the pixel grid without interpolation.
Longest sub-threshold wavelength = 4009.0 Ang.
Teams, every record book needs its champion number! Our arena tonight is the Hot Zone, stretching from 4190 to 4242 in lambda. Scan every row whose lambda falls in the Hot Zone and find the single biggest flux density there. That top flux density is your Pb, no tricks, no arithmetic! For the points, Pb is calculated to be 2.693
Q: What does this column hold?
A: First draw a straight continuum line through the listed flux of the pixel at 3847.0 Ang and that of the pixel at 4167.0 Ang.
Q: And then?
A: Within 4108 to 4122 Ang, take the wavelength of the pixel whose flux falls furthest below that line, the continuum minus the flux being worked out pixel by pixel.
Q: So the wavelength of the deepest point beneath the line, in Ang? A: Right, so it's 4111.0 Ang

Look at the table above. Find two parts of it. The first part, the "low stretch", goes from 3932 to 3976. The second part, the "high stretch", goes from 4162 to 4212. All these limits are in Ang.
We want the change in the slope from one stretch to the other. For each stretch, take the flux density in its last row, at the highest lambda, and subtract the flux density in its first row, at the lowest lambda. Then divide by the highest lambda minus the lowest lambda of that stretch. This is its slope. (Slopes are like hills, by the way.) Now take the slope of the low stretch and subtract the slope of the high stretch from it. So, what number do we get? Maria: 0.003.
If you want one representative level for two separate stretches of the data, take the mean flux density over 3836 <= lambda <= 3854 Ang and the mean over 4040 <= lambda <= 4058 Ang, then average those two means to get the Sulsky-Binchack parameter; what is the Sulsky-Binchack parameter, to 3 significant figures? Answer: 2.16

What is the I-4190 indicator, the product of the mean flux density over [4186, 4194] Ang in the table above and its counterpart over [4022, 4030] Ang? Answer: 6.13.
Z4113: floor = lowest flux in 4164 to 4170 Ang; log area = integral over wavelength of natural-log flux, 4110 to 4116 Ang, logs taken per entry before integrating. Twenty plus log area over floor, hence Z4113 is 22.0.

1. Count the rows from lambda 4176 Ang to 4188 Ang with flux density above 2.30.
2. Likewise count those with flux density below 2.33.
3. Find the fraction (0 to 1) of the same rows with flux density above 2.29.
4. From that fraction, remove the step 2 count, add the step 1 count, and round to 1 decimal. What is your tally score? -0.3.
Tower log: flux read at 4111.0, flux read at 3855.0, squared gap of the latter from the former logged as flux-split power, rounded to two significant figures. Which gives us 0.43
